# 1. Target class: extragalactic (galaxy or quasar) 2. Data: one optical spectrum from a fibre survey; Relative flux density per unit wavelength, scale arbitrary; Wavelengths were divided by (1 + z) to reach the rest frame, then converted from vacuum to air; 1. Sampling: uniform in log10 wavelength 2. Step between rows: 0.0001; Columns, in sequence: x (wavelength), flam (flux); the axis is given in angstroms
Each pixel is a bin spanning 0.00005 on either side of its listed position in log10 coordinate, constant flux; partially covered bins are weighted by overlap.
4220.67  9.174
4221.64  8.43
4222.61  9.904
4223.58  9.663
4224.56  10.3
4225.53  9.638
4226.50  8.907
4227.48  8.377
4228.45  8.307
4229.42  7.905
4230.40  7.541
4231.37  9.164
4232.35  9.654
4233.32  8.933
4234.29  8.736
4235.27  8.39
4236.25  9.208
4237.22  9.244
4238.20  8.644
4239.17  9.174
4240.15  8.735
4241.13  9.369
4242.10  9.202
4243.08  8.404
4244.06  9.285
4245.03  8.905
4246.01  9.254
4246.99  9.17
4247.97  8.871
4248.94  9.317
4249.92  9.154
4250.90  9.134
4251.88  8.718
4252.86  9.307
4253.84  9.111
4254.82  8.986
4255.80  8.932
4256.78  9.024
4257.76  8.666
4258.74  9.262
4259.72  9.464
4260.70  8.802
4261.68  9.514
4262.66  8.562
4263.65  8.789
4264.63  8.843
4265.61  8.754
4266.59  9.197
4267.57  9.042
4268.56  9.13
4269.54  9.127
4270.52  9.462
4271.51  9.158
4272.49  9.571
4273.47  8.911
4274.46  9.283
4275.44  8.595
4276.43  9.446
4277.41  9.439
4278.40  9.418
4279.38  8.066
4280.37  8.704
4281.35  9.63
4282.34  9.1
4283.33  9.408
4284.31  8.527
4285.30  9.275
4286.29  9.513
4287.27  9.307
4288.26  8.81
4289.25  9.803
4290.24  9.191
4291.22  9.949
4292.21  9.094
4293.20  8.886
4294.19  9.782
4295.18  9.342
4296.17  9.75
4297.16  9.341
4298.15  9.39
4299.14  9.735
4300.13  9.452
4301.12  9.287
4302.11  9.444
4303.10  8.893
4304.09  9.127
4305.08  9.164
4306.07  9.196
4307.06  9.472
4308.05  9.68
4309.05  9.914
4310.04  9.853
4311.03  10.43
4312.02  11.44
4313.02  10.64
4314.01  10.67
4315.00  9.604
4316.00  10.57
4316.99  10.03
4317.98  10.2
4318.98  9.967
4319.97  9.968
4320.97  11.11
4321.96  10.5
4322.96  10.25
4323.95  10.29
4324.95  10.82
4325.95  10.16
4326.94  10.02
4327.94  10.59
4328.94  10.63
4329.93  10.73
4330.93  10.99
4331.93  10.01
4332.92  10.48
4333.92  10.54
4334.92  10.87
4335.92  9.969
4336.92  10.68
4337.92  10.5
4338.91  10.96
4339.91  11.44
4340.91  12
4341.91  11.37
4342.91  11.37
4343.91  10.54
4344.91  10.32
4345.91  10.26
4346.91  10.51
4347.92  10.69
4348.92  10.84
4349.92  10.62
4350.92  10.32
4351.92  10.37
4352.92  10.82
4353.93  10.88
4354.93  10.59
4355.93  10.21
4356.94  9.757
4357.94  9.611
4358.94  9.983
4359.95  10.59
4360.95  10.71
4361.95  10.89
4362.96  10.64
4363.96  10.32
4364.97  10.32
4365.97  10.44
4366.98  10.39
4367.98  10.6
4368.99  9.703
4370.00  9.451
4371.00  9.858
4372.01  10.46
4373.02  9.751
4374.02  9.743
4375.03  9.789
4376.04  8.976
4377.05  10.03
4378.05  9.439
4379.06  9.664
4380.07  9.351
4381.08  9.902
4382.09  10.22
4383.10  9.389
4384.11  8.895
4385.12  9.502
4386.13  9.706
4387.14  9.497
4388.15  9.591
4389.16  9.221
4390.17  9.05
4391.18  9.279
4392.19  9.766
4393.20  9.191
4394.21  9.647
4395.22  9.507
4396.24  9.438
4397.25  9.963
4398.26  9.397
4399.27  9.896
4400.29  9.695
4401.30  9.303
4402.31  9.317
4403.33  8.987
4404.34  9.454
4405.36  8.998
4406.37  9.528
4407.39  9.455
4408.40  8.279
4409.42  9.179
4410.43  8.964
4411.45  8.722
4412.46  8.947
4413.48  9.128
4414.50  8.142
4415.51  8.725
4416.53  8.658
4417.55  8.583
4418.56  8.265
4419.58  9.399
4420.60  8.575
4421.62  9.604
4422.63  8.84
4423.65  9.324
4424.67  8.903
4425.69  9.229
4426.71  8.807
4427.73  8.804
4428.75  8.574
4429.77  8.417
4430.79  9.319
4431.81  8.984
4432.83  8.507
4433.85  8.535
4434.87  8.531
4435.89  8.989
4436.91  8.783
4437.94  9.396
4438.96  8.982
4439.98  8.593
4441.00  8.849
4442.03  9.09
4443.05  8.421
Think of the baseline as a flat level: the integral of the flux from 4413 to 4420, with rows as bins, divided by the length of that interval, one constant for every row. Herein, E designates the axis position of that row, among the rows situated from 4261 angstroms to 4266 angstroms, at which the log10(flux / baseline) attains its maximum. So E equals 4261.68 angstroms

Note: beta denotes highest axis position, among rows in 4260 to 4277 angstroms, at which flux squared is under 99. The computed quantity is 4276.43 angstroms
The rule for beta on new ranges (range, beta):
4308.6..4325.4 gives 4315.00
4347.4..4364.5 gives 4357.94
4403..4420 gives 4419.58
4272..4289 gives 4288.26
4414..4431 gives 4430.79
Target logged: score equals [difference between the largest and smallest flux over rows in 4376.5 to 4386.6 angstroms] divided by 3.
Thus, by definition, 0.44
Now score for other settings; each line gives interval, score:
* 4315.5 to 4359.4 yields 0.80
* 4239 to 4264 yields 0.37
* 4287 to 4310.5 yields 0.38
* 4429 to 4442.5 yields 0.33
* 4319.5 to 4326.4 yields 0.38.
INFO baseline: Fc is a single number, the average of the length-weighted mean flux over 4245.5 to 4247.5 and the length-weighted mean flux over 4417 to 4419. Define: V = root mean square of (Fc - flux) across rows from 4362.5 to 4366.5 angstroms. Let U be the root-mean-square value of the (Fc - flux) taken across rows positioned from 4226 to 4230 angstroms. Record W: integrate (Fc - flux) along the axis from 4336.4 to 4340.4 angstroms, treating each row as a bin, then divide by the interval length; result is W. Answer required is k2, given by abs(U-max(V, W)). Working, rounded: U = 0.57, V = 1.6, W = -2.08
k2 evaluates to 1.1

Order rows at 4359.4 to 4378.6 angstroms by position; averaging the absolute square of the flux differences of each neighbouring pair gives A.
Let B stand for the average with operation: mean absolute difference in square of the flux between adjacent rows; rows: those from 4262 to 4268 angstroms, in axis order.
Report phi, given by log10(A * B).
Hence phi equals 1.40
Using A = 7.3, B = 3.4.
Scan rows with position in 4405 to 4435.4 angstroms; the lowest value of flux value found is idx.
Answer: 8.142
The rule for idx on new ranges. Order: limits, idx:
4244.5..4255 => 8.718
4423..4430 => 8.417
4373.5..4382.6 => 8.976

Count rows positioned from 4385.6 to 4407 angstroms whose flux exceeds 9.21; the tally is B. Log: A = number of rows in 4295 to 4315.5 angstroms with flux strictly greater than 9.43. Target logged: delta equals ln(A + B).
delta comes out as 3.40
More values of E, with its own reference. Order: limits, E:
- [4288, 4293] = 4291.22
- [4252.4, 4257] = 4252.86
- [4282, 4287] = 4286.29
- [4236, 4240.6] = 4237.22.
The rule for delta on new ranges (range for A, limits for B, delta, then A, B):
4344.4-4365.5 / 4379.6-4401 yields 3.66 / 21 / 18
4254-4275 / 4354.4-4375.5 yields 3.22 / 4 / 21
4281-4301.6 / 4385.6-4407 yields 3.22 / 8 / 17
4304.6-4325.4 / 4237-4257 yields 3.22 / 19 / 6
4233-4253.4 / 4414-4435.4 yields 1.61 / 0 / 5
